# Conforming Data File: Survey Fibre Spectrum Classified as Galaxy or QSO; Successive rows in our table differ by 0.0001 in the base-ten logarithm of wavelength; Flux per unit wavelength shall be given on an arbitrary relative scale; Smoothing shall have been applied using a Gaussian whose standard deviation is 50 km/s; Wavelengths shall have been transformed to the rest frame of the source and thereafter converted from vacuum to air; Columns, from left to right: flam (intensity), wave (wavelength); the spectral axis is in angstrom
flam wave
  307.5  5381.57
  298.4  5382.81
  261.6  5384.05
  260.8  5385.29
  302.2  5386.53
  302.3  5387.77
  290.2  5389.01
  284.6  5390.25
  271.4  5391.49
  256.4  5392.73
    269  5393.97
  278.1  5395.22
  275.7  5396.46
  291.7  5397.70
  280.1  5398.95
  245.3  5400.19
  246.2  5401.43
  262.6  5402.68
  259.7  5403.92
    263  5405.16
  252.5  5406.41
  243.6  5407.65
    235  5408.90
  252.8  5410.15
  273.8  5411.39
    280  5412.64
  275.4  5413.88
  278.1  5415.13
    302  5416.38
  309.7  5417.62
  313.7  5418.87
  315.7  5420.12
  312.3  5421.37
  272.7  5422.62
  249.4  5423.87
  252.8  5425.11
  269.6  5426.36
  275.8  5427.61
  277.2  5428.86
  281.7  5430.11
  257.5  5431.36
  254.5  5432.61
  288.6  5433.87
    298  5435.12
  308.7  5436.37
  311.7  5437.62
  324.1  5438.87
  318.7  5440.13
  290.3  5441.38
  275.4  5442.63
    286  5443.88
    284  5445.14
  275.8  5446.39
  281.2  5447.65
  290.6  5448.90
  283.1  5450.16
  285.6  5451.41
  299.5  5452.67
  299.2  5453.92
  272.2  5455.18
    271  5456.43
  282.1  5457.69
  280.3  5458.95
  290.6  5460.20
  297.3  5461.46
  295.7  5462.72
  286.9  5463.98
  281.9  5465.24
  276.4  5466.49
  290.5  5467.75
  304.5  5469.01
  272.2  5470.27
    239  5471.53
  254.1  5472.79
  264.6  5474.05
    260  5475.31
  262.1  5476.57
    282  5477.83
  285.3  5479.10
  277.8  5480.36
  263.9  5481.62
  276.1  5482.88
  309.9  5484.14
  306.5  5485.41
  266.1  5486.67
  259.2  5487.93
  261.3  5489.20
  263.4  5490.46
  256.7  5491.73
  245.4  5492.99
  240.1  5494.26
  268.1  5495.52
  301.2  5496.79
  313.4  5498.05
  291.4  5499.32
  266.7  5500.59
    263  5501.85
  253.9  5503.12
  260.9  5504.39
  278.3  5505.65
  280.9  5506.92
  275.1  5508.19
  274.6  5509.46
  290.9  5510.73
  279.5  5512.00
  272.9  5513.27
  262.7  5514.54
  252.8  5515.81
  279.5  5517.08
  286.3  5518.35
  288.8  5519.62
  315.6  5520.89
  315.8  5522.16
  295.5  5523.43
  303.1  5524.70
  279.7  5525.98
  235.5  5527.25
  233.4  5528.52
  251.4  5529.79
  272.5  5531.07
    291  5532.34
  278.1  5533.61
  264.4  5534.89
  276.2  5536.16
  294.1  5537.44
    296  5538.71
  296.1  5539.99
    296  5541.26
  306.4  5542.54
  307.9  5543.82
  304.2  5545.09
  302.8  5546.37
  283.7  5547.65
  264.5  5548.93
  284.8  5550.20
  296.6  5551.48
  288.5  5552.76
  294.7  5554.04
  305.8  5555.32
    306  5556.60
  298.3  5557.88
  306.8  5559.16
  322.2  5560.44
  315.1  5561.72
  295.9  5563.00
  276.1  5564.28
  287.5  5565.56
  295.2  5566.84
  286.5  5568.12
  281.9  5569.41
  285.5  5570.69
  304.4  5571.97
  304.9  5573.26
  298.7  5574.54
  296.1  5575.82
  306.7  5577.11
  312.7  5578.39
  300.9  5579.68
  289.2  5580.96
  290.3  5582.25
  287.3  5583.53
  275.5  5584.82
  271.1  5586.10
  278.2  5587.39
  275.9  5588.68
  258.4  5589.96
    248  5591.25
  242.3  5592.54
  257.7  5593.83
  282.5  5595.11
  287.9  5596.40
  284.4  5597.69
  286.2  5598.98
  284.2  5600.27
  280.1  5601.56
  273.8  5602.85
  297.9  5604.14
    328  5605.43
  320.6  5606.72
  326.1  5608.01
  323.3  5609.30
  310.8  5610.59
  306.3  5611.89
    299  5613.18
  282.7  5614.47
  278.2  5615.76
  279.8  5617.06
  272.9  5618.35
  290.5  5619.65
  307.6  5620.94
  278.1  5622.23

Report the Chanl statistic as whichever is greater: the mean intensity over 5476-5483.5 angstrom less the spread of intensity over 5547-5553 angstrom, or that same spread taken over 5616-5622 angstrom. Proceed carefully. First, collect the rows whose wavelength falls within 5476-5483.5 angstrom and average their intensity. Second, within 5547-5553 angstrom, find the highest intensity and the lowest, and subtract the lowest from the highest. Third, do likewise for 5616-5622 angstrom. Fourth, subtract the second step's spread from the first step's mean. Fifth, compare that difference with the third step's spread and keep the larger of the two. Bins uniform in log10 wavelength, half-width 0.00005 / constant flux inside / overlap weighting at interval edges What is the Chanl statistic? 242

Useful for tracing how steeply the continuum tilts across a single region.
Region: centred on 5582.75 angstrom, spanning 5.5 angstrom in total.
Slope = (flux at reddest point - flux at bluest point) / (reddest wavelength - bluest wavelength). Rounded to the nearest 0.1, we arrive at -3.5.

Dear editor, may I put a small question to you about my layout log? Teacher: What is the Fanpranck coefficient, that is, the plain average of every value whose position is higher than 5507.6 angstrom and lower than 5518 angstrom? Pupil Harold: 274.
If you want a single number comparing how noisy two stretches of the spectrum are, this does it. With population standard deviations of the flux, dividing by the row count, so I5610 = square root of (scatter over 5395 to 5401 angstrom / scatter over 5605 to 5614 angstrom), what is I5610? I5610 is 1.2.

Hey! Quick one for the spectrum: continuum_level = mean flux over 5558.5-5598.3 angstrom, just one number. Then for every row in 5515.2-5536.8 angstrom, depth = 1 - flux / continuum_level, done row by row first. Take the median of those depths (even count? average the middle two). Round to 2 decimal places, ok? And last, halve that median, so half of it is 0.01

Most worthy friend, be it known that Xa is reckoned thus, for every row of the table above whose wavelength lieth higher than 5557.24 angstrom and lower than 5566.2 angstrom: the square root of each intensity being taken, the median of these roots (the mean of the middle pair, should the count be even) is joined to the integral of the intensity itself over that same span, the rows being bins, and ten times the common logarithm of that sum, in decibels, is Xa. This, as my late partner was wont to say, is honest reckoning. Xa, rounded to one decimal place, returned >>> 34.3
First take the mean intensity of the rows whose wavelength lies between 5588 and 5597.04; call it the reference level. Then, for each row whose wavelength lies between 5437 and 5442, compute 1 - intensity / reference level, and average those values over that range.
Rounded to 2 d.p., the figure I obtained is -0.18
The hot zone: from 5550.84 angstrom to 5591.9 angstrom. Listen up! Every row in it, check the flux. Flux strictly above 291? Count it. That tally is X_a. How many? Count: 17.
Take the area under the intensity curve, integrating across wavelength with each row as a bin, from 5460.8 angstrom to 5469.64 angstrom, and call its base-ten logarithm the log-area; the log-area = 3.41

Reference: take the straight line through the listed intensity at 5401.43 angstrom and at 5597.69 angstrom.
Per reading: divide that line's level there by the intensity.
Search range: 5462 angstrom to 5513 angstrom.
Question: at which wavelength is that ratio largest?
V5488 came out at 5494.26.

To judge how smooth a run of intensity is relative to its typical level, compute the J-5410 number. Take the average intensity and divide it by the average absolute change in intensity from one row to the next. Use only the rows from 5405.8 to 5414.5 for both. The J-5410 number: 23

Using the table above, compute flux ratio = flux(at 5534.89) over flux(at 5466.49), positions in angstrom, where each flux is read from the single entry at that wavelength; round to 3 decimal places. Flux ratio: 0.957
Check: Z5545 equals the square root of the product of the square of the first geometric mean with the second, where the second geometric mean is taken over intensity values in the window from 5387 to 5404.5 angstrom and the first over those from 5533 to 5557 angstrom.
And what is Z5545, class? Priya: 4809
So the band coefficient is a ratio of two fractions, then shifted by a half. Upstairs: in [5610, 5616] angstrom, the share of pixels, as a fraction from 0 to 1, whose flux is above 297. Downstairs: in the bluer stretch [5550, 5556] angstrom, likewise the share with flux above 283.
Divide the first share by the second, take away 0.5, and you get 0.100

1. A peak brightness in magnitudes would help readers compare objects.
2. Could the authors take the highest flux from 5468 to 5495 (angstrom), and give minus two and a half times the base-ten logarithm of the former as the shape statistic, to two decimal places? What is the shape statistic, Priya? -6.23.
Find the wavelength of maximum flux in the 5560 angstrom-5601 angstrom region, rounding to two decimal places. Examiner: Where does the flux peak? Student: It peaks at 5560.44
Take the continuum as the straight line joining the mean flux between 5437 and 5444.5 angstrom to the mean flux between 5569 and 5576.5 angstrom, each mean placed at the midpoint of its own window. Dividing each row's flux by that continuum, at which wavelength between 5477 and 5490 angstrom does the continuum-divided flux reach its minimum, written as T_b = 5487.93 angstrom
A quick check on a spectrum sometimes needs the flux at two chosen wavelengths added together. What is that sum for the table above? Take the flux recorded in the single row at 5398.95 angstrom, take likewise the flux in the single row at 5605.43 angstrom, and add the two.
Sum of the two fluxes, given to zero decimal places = 608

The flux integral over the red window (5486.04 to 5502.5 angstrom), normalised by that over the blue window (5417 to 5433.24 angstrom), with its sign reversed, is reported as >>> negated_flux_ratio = -0.97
